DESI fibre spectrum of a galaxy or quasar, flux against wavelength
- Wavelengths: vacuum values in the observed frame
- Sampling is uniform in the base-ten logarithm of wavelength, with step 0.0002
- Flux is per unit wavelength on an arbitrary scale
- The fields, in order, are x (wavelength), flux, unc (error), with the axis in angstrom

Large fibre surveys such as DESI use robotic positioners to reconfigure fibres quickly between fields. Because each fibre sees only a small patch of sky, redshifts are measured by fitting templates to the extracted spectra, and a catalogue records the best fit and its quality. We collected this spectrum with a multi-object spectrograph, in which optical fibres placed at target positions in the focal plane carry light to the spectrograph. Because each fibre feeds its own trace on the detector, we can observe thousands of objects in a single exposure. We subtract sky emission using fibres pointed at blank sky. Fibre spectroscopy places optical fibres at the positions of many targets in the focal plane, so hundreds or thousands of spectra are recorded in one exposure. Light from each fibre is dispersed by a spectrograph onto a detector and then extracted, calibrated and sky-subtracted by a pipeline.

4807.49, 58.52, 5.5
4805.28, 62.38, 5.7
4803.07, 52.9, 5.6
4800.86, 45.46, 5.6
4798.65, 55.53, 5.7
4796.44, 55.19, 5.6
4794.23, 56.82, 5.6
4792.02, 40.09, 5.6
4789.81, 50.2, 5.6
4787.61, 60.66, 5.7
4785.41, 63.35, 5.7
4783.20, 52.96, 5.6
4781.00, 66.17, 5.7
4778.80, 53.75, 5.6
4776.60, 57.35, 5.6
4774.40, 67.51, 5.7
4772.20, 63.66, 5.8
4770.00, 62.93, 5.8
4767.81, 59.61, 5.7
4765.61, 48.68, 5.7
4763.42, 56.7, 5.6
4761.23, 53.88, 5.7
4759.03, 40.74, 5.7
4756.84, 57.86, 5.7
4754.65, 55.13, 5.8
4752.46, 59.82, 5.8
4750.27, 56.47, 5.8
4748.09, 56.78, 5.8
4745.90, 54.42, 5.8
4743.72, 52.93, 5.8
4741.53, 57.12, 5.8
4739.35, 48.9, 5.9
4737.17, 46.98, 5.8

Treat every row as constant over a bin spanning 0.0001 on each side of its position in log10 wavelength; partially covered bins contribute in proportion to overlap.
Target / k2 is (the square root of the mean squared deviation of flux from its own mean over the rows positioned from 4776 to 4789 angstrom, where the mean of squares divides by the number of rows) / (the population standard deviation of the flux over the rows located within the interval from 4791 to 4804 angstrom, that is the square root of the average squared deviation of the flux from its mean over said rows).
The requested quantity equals 0.8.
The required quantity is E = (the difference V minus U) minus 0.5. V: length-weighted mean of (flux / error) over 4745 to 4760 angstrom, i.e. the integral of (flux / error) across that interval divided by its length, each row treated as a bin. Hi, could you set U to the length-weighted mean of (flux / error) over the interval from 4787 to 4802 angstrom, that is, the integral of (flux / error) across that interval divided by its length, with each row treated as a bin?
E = -0.23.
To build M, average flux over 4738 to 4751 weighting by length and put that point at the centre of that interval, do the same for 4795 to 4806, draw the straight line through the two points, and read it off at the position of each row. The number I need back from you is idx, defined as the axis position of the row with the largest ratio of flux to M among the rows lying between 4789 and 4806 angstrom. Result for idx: 4805.28 angstrom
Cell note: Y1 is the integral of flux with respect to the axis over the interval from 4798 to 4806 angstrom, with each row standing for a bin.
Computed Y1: 429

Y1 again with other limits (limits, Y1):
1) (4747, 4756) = 514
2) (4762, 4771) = 512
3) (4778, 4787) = 534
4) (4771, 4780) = 546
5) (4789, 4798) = 457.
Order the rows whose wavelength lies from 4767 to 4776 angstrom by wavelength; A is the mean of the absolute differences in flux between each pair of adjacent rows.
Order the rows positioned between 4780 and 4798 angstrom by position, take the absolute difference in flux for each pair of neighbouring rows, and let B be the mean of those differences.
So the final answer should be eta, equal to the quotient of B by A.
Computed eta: 3.54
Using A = 3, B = 9.3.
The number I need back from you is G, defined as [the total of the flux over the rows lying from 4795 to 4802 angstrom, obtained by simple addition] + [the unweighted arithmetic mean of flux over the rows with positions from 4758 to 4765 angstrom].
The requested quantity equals 207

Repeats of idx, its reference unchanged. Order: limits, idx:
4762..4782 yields 4774.40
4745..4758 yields 4752.46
